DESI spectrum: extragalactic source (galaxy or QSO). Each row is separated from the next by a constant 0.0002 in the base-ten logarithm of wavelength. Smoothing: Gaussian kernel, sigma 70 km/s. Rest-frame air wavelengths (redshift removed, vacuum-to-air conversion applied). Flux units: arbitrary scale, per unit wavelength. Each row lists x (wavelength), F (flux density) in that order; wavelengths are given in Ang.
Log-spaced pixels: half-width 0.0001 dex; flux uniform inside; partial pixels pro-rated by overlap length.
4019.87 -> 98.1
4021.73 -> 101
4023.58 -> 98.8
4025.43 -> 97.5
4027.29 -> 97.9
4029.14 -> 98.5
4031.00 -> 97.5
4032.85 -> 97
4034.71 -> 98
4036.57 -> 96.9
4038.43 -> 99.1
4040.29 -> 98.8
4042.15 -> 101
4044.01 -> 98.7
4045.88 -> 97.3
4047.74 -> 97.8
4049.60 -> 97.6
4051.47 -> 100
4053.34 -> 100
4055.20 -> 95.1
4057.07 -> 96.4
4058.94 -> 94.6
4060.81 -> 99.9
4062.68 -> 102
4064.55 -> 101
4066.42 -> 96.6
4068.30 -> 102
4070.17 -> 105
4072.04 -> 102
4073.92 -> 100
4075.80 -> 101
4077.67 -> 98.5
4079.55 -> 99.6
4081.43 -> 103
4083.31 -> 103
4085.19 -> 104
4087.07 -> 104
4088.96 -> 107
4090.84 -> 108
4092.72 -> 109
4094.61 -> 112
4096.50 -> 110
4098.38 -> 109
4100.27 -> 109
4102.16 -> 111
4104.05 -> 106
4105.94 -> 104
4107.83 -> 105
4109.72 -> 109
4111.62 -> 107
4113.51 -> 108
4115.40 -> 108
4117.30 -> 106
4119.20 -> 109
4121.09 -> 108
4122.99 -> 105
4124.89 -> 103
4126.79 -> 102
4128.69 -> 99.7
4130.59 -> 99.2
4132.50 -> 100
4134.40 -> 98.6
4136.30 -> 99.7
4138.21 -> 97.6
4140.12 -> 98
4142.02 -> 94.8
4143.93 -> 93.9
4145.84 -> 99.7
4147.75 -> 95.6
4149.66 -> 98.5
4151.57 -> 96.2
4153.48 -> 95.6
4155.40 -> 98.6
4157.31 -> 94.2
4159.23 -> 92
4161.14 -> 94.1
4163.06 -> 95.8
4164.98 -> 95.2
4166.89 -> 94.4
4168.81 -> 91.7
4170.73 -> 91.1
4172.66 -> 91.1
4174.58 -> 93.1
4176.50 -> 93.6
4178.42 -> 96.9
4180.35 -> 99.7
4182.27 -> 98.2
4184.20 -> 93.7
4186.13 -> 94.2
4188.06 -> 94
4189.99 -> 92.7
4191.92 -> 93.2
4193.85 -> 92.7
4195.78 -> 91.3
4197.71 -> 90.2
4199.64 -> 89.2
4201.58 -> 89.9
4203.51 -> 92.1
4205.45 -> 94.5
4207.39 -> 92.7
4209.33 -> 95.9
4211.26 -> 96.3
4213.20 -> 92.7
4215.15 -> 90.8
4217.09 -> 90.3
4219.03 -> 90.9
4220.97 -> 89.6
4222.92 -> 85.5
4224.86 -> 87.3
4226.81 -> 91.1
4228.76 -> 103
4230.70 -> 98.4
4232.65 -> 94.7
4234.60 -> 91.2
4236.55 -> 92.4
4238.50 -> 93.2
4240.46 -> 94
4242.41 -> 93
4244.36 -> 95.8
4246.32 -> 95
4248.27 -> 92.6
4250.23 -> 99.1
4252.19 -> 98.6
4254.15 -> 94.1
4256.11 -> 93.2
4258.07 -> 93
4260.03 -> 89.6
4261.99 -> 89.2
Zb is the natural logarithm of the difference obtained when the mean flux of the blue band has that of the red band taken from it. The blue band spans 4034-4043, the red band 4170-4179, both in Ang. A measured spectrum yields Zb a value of 1.7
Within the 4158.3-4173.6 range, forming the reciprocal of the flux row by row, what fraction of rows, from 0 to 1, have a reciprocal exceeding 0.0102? 1.0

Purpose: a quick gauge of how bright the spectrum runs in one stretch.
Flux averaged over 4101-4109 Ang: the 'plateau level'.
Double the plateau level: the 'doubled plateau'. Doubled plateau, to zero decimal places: 213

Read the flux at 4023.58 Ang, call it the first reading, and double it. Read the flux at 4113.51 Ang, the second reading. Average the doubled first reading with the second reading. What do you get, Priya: 153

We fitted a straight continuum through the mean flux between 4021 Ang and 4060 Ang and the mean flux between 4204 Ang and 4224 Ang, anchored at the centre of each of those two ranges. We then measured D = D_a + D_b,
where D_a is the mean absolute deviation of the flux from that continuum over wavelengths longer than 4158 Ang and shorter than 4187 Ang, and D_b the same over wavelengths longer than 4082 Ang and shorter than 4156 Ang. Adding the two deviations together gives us 10.2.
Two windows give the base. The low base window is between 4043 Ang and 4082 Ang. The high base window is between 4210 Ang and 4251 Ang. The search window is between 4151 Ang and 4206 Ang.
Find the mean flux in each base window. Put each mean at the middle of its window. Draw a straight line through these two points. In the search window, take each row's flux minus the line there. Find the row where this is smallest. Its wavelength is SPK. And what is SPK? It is 4199.64 Ang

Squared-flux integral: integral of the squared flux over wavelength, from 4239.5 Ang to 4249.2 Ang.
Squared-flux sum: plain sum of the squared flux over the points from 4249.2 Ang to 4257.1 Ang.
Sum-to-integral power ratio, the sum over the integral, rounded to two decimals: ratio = 0.43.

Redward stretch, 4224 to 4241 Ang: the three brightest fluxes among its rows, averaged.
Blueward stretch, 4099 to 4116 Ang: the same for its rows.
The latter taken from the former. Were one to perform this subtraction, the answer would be -11.0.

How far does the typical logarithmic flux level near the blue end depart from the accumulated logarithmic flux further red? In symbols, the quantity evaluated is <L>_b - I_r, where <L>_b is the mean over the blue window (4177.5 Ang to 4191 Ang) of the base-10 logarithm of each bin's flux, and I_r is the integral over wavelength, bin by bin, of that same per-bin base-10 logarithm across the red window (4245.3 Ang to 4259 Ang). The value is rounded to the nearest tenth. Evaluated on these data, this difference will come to -25.1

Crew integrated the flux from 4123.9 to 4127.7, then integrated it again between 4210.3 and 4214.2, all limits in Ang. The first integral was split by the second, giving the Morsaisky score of 1.06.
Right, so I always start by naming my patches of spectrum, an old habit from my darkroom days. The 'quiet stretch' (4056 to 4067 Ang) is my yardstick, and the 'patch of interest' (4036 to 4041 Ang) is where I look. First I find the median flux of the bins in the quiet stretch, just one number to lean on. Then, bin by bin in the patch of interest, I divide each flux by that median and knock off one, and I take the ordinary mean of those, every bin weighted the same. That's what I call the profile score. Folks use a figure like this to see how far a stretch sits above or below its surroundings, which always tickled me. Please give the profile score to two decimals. 0.00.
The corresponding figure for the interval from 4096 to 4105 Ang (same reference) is 0.11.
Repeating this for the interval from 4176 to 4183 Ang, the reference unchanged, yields -0.01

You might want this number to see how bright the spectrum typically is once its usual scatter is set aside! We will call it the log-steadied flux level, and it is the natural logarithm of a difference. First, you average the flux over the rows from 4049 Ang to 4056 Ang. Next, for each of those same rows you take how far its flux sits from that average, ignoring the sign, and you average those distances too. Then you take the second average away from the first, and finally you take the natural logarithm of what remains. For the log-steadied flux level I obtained 4.57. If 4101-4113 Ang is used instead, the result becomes 4.65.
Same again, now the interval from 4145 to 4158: 4.56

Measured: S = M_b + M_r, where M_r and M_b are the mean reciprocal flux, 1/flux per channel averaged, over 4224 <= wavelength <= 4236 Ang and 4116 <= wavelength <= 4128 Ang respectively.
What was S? 0.0201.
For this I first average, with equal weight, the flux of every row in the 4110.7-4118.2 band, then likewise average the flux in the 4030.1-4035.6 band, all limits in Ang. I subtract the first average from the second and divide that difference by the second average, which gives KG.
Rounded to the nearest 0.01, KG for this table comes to -0.10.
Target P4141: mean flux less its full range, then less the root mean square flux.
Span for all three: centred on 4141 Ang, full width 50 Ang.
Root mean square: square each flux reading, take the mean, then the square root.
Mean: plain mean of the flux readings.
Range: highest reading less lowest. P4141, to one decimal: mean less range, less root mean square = -17.1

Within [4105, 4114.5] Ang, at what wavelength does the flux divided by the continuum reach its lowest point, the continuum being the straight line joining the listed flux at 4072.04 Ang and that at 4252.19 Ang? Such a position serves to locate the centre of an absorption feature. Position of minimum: 4105.94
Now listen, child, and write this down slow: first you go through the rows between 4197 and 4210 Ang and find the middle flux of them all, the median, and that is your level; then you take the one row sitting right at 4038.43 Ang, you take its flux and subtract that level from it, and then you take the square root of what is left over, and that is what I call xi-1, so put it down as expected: 2.6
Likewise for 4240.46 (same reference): 1.4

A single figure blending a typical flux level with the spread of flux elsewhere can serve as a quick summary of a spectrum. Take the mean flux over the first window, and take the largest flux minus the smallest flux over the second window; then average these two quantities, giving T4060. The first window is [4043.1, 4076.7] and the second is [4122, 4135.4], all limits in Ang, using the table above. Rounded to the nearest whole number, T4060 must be 53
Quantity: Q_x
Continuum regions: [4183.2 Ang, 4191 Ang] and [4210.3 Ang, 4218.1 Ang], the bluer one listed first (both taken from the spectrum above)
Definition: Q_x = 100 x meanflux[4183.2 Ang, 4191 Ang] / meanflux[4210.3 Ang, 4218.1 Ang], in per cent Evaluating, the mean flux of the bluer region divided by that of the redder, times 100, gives 101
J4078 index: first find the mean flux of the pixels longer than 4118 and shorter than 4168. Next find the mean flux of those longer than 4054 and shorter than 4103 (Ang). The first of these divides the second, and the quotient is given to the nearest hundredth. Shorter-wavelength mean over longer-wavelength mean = 1.05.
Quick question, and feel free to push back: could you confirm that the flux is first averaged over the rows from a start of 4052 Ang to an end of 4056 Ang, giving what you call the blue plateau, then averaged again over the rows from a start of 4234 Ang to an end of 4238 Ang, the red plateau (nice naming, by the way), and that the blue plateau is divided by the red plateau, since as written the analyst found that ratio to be 1.06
